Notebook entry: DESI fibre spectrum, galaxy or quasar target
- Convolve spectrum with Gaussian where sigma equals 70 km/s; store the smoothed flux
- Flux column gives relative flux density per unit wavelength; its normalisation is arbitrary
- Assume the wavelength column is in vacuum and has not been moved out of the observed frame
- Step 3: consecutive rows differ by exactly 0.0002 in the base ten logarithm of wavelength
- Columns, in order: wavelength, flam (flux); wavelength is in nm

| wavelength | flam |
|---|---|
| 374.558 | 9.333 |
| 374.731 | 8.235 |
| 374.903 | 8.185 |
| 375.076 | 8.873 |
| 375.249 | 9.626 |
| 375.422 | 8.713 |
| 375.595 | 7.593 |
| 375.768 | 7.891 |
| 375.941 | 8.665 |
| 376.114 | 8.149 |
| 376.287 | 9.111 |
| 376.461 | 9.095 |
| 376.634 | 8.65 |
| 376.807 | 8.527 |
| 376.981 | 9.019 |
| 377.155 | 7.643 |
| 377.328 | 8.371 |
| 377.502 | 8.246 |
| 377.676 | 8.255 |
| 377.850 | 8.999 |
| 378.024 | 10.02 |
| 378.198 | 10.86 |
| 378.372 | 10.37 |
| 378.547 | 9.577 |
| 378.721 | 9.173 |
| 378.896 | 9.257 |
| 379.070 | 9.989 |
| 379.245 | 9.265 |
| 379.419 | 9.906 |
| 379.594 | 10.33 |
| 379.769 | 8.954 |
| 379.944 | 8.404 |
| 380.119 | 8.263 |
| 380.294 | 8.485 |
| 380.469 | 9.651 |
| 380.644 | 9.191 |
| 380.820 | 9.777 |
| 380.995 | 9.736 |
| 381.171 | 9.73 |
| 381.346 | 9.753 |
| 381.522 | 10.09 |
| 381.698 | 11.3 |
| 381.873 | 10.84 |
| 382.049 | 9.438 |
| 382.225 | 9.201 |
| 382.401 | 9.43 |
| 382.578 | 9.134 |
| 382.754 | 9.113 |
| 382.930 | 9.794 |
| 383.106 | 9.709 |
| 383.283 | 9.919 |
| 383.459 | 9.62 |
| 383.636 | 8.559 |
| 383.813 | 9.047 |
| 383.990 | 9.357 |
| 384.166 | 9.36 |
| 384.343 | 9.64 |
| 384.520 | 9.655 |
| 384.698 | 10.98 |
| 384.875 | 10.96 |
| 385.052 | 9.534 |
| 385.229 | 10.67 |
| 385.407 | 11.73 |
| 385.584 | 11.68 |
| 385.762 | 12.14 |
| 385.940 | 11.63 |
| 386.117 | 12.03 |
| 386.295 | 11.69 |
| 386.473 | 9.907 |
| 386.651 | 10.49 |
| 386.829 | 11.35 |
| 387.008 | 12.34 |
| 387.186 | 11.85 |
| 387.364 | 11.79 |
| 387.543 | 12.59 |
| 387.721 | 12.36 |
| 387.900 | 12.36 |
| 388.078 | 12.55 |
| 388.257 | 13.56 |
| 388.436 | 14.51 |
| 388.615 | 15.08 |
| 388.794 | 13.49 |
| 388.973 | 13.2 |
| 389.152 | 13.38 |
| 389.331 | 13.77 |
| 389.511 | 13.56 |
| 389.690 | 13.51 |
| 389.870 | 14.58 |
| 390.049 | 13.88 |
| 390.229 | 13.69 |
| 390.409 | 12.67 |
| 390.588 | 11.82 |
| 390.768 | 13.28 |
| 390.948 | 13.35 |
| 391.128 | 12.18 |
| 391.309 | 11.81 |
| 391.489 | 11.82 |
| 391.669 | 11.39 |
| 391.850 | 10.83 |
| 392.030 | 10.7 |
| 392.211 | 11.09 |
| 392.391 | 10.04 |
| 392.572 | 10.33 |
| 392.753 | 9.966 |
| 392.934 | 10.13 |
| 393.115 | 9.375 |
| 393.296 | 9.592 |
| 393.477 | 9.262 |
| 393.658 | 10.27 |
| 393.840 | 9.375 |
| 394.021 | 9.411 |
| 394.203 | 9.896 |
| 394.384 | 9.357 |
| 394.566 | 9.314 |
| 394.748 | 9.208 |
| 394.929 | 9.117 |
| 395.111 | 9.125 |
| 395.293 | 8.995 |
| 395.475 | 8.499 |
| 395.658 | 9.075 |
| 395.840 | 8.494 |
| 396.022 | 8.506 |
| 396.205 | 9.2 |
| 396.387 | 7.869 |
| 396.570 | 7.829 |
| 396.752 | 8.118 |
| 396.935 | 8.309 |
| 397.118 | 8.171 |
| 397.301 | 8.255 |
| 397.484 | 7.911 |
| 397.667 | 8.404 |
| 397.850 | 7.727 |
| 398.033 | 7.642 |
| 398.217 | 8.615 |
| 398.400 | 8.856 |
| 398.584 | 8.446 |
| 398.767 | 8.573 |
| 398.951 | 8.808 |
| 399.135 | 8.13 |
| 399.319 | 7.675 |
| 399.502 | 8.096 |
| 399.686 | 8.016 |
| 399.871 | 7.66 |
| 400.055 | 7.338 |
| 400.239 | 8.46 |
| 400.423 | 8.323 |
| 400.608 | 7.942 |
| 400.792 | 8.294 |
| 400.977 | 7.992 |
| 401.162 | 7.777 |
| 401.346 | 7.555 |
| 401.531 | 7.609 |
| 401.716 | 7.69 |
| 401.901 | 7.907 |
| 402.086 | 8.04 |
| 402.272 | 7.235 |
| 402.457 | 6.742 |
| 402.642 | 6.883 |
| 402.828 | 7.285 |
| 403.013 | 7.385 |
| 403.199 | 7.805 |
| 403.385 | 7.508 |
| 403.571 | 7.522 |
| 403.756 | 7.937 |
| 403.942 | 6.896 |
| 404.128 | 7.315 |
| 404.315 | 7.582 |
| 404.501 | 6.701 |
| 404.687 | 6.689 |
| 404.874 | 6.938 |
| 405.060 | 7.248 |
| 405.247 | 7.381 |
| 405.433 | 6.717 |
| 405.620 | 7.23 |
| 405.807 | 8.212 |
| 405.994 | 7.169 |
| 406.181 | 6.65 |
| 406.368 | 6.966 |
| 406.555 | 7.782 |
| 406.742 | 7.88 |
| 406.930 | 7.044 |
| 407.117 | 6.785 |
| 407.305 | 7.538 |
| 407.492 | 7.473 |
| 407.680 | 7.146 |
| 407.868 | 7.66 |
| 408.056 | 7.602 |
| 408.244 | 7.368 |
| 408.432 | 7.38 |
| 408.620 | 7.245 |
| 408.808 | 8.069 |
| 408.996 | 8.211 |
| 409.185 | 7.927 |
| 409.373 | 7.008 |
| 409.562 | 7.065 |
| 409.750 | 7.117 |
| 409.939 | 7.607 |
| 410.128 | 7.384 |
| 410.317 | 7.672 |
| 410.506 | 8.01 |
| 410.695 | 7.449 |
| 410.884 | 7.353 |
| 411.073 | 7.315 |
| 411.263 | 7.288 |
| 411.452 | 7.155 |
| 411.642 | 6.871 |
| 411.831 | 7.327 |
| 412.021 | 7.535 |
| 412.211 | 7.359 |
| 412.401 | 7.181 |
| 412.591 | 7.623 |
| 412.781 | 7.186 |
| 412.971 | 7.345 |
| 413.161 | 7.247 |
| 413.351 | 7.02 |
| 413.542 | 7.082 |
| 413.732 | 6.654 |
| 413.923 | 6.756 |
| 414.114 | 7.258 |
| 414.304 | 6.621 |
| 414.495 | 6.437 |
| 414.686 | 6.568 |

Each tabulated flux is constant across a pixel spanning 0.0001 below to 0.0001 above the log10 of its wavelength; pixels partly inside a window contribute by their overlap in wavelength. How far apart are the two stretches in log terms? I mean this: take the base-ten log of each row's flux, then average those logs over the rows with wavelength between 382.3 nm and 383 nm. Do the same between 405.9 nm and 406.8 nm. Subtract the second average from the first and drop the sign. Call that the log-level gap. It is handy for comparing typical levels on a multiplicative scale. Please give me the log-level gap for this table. 0.11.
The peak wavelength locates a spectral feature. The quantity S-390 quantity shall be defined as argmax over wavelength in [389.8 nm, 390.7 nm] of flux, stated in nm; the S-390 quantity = 389.870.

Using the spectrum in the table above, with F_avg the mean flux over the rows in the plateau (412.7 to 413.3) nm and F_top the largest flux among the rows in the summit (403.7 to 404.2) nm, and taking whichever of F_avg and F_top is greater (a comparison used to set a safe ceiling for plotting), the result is 7.9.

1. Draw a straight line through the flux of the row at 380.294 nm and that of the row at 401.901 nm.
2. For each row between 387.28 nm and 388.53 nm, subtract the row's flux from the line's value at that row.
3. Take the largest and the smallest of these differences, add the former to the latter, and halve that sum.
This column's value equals -4.9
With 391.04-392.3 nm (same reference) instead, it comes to -3.3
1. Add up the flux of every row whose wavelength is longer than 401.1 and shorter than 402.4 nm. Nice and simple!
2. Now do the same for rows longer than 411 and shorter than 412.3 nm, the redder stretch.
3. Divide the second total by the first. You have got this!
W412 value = 0.94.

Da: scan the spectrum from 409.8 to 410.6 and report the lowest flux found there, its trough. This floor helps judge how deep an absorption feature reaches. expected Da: 7.384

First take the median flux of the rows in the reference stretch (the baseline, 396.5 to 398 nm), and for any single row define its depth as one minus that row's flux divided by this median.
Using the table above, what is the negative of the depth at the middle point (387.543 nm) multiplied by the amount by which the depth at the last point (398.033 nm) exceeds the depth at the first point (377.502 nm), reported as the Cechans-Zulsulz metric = 0.040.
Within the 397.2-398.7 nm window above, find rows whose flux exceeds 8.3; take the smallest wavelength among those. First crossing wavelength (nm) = 397.667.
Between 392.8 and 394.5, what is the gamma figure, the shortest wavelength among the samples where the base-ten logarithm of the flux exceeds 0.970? 392.934 nm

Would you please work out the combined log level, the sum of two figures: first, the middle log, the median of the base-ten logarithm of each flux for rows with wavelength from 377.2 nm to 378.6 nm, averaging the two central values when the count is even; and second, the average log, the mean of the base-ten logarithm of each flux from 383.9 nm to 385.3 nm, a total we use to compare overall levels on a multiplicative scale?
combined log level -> 1.968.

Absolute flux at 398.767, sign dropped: 8.57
